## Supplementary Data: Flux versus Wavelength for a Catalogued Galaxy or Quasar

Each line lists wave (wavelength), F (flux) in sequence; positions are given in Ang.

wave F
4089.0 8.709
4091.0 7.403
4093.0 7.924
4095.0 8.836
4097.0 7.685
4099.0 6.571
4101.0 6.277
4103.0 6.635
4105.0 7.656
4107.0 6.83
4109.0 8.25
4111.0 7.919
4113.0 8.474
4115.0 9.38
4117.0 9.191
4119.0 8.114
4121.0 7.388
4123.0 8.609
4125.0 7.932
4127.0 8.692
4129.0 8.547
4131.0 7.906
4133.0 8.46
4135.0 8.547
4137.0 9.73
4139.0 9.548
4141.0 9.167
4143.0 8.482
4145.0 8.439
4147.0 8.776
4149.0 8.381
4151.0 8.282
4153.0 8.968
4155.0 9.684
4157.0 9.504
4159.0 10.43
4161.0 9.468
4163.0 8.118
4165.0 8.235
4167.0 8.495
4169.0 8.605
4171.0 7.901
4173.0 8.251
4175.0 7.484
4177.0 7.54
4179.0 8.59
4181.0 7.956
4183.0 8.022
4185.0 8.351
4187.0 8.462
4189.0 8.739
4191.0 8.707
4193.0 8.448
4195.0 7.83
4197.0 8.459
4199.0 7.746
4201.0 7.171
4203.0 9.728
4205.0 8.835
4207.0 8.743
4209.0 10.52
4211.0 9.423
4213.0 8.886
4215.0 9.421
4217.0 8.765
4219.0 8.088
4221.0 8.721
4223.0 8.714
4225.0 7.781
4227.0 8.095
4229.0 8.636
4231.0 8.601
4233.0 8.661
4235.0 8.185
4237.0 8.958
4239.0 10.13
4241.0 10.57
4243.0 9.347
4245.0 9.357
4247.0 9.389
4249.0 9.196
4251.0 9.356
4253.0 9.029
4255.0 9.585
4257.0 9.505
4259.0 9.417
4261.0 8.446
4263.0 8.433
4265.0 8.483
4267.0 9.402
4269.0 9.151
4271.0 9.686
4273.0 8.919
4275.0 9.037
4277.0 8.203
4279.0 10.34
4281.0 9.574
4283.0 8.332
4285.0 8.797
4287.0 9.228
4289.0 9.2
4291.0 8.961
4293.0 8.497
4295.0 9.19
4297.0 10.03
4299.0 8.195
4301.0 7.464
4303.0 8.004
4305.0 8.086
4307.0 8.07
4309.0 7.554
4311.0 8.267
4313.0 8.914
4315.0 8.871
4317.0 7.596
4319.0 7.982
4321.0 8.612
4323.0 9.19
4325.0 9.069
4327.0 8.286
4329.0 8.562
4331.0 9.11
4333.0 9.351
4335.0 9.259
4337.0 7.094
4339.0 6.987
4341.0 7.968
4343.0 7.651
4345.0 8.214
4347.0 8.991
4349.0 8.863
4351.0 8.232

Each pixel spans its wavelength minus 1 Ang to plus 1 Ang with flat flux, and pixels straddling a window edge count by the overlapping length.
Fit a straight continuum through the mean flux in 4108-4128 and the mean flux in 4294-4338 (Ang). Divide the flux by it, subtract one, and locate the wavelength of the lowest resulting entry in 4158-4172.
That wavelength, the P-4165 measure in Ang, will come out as 4171.0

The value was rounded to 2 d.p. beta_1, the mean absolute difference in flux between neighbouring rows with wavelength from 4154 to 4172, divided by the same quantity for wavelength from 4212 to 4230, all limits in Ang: 1.07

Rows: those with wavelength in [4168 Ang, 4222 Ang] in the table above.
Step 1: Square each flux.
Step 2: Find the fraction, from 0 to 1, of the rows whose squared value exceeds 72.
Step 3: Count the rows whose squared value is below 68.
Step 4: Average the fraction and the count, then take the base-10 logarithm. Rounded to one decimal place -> 0.7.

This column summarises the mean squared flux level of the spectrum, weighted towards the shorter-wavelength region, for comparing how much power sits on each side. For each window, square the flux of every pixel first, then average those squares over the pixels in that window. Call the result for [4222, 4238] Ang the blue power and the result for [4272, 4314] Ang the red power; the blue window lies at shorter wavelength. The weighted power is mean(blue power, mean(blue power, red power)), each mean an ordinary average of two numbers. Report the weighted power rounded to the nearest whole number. 73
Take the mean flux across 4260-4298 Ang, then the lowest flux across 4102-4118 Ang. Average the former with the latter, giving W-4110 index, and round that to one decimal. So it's 7.8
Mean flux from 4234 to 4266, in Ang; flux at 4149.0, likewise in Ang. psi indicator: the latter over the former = 0.91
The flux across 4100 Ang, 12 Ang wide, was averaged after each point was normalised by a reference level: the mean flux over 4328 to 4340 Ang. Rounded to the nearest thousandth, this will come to 0.867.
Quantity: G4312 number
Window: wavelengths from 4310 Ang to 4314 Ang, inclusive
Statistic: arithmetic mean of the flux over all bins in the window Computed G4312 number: 8.6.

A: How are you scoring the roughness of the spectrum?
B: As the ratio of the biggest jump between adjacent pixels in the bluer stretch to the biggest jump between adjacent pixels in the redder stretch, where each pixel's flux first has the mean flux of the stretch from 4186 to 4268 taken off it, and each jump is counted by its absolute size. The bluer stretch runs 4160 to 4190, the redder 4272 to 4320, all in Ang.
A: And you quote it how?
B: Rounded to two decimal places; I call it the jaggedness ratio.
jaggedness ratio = 0.63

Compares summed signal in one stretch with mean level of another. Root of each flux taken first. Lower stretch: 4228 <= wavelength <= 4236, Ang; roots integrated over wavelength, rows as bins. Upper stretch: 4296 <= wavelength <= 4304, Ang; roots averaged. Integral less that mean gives 20.5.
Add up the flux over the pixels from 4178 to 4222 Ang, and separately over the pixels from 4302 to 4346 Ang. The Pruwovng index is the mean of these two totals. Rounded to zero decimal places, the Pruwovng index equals 186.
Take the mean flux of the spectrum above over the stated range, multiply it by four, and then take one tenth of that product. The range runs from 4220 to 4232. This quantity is 3.37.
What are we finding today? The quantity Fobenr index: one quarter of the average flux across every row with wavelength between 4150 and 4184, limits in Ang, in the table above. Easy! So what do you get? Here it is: 2.14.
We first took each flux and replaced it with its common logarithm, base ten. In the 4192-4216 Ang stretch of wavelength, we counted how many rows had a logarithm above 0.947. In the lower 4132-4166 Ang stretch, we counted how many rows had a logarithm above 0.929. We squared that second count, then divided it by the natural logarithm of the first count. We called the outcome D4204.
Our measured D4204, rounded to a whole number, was 62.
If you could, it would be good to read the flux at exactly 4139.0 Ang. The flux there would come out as 9.548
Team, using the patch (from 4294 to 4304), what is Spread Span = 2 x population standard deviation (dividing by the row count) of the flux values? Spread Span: 1.8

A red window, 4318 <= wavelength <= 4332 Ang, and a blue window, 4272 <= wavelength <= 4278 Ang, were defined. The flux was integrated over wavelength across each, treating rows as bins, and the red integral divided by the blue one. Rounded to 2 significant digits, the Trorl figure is 2.3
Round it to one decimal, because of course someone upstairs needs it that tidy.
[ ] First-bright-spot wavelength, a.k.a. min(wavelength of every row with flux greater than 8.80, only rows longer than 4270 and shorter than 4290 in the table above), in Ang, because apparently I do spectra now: 4271.0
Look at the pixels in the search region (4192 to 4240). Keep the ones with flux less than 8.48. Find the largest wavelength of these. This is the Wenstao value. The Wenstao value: 4235.0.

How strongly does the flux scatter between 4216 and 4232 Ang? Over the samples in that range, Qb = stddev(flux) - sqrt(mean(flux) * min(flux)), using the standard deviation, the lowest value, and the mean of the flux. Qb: -7.7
